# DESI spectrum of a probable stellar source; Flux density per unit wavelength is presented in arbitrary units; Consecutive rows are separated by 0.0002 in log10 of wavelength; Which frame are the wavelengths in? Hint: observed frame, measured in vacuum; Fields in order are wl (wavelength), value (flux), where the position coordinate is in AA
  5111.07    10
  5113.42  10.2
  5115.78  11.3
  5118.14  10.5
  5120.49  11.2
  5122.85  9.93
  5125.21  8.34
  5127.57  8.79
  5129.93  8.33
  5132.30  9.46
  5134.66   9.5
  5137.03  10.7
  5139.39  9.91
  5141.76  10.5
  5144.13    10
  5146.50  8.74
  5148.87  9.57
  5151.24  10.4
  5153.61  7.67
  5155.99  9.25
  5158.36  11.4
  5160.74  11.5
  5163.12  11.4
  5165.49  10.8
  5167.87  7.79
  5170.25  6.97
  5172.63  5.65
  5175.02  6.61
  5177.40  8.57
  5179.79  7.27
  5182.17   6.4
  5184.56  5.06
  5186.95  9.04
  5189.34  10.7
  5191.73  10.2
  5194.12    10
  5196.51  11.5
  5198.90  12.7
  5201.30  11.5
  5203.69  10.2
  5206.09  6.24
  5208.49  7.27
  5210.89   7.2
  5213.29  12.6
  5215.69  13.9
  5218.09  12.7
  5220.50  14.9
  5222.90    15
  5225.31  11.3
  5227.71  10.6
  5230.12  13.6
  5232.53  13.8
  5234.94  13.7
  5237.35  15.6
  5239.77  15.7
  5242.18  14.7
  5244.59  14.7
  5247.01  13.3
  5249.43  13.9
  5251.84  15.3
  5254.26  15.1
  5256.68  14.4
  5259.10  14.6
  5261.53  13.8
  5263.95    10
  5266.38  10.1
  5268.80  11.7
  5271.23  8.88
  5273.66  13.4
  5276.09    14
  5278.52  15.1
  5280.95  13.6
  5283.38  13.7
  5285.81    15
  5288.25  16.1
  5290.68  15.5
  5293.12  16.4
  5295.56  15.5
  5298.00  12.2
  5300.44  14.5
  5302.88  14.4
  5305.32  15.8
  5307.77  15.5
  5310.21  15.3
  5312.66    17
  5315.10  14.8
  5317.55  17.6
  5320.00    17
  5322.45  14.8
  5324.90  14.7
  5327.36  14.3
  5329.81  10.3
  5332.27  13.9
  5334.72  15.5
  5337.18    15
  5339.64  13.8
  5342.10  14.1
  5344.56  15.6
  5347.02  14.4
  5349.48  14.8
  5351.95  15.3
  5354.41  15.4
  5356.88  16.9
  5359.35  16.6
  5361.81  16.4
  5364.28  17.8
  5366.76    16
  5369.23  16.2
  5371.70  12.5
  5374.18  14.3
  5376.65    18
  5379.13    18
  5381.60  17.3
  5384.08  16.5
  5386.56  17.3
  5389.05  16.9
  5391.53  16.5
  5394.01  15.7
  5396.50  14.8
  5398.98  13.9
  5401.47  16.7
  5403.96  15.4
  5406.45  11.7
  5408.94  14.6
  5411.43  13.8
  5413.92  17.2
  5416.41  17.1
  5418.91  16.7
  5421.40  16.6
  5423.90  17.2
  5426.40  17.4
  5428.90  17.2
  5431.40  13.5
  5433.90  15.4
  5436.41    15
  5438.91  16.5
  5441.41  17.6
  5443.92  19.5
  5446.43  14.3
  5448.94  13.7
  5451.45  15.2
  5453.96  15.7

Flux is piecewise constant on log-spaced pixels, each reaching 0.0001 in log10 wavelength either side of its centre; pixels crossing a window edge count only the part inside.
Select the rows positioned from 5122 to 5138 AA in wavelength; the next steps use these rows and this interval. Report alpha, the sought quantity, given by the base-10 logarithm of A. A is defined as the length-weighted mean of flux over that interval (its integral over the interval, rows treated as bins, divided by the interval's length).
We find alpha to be 0.97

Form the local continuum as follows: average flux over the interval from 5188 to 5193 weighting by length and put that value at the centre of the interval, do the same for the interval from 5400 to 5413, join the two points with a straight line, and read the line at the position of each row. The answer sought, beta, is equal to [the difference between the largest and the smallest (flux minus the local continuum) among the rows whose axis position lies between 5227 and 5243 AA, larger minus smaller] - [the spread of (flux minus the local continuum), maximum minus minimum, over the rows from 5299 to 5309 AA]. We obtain 4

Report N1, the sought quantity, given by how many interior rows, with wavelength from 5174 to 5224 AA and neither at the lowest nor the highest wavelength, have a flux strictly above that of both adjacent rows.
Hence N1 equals 5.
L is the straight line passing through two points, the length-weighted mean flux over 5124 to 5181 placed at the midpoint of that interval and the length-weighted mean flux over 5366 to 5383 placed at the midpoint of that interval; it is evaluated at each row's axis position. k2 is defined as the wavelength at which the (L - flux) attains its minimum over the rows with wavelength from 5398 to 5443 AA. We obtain 5413.92 AA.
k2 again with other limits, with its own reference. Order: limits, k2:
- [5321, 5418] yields 5364.28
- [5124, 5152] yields 5137.03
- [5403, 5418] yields 5413.92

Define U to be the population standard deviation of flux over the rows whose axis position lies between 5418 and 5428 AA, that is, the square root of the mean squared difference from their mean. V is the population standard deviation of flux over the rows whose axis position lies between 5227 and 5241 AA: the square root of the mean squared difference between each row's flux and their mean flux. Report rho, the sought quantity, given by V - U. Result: 1.4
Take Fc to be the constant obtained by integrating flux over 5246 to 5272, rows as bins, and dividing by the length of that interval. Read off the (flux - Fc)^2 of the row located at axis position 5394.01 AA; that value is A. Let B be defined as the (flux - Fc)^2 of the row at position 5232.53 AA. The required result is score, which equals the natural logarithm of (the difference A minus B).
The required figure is 1.96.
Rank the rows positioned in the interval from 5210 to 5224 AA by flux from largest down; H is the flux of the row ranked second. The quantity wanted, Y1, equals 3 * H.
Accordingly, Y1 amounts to 44.7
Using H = 14.9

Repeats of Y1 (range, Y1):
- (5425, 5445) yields 52.8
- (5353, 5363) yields 49.8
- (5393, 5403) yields 47.1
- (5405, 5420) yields 51.3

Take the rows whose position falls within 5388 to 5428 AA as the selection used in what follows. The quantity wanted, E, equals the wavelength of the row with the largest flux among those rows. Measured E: 5426.40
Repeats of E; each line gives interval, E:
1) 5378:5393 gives 5379.13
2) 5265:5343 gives 5317.55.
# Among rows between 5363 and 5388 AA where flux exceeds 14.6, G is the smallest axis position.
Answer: 5364.28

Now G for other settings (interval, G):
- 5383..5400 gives 5384.08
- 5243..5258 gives 5244.59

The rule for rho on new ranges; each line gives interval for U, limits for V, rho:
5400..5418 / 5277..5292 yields -1.0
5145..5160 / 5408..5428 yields 0.1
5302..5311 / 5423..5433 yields 1.1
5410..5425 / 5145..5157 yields -0.3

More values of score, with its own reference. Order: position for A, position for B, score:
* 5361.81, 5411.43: 2.44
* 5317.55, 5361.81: 2.29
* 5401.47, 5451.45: 2.22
